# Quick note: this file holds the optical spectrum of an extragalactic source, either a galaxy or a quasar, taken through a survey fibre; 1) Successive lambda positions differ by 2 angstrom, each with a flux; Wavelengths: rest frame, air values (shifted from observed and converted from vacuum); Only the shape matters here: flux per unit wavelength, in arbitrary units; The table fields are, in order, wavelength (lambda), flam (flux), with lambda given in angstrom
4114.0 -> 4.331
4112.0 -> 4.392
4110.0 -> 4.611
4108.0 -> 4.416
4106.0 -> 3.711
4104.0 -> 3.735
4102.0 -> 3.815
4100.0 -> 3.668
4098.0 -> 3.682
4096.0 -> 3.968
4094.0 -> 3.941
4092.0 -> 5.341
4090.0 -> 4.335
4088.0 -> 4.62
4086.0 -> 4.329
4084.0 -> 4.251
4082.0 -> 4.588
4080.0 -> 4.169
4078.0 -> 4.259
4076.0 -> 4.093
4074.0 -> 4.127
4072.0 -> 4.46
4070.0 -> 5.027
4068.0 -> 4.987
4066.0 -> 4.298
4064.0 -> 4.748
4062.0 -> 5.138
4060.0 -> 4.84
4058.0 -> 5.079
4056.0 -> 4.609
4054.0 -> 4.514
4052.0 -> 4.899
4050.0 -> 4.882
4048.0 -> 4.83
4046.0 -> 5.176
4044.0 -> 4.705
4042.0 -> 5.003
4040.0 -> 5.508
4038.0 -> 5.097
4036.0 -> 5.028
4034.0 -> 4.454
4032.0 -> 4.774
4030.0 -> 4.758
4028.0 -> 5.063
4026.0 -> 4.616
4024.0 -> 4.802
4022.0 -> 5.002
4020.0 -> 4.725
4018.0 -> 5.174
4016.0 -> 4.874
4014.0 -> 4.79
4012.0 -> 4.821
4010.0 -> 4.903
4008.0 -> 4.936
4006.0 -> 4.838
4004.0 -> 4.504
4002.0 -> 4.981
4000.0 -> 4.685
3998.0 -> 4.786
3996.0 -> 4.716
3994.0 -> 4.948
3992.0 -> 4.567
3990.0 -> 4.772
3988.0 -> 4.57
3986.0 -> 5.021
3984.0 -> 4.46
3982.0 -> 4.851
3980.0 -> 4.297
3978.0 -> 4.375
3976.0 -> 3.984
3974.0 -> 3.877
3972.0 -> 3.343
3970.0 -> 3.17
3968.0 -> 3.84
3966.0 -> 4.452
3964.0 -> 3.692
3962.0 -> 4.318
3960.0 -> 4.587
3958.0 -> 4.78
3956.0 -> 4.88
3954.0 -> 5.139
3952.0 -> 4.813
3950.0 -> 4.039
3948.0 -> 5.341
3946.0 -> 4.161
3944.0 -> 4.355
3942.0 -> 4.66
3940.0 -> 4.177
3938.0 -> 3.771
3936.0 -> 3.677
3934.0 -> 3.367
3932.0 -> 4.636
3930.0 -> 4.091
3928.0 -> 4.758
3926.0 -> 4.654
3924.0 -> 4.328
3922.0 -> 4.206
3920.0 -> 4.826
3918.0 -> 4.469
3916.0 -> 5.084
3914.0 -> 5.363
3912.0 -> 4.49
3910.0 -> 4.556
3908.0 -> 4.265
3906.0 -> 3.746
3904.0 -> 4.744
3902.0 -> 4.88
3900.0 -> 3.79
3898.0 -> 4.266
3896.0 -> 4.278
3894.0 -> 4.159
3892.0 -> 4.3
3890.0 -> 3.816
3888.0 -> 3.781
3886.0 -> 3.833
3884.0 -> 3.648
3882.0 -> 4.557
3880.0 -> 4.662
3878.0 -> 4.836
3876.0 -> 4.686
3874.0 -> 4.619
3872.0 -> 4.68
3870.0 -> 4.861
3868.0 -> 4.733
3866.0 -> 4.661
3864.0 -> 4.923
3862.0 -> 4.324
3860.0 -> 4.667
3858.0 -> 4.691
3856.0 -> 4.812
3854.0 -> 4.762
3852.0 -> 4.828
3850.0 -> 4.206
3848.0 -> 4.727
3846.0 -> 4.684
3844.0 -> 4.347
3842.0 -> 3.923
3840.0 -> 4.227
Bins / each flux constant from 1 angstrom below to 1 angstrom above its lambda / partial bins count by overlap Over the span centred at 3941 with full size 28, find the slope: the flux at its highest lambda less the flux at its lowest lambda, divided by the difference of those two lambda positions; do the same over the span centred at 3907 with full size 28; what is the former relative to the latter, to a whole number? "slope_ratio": 1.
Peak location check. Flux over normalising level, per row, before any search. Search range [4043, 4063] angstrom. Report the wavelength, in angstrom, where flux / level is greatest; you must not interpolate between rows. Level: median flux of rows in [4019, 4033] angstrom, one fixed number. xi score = 4046.0 angstrom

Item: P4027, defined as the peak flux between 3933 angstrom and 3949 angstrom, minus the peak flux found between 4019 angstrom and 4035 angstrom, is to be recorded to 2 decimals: 0.28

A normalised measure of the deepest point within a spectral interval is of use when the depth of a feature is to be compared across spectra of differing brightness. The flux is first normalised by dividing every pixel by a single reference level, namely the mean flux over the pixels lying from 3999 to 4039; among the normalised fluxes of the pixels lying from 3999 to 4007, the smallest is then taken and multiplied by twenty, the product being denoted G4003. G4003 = 18.6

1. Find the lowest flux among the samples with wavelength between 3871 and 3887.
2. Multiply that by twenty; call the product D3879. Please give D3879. 73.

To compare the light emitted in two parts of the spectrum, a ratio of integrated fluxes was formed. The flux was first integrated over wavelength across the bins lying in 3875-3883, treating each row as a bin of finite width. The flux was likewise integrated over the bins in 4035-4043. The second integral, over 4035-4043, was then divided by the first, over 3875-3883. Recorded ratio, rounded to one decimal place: 1.1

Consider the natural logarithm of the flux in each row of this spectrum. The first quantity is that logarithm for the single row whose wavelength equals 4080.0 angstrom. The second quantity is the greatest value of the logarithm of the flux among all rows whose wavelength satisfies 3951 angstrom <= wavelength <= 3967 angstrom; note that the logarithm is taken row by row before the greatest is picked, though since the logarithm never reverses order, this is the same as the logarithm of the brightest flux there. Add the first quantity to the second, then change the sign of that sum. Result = -3.06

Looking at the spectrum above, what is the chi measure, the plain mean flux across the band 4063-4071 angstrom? 4.8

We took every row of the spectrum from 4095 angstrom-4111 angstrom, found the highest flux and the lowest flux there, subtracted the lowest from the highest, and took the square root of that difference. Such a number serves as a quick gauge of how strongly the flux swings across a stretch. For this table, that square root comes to 0.97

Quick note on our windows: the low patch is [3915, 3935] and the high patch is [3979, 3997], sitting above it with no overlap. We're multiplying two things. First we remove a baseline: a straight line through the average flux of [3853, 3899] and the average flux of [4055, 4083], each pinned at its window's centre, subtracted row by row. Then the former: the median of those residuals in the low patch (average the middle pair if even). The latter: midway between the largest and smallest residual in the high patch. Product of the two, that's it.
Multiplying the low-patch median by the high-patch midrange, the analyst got 0.007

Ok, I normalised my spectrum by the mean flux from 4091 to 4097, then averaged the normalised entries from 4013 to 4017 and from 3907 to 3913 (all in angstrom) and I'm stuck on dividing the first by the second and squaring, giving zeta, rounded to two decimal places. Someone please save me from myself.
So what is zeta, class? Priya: 1.19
